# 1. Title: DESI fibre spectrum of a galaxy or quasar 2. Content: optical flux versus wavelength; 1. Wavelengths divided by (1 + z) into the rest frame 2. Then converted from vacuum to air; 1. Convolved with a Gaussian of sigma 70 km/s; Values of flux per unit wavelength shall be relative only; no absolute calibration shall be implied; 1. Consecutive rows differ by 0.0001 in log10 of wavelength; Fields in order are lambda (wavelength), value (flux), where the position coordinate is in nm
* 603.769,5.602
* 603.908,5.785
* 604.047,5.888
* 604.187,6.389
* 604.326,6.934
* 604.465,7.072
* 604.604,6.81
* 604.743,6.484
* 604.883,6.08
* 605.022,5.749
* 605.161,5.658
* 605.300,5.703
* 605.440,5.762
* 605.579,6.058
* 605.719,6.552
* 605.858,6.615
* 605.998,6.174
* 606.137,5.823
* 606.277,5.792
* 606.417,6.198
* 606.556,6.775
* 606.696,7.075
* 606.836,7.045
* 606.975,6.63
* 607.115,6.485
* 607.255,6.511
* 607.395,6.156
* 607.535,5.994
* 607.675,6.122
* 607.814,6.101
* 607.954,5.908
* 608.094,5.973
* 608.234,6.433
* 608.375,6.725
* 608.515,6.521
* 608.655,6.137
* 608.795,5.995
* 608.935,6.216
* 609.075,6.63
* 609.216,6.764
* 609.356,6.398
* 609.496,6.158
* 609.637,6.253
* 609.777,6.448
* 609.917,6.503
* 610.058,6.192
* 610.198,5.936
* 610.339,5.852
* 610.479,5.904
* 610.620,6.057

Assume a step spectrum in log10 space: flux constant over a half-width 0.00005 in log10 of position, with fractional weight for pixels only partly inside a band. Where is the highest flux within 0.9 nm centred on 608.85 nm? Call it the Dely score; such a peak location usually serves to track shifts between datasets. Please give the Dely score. 609.216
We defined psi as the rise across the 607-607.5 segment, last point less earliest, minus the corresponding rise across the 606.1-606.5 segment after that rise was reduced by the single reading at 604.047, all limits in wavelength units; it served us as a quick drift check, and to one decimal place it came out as 5.2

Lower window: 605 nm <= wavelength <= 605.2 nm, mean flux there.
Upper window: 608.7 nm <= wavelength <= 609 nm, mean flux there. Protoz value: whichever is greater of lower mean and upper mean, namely 6.11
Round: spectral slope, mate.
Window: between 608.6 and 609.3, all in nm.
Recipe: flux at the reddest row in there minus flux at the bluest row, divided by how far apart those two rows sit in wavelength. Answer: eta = 1.1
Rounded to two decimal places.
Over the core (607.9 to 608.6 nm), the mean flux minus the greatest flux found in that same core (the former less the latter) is -0.41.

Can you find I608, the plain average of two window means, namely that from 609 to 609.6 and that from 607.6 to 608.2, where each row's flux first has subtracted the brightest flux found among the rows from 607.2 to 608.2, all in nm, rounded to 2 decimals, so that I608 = -0.25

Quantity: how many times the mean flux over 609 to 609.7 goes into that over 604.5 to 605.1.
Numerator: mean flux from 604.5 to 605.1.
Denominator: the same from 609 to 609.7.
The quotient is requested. 0.98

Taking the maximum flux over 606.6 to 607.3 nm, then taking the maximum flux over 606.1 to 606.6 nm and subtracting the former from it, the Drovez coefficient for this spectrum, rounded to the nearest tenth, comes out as -0.3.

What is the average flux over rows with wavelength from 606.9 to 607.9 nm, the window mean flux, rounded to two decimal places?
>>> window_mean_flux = 6.29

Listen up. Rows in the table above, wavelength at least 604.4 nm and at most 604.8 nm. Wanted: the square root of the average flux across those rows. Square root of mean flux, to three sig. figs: 2.61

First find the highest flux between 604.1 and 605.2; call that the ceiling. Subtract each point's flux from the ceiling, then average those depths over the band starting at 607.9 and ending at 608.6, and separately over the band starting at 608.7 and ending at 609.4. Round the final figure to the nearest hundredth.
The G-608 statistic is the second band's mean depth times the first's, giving 0.51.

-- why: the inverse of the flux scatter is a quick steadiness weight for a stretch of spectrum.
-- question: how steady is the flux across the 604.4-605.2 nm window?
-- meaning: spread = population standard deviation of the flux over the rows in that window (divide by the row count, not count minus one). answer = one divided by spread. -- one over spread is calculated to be 1.9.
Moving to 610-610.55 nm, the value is 7.6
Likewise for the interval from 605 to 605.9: 2.6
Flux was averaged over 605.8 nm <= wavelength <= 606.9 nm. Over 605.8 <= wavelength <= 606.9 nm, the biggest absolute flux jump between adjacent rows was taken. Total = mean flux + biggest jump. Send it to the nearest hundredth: 7.01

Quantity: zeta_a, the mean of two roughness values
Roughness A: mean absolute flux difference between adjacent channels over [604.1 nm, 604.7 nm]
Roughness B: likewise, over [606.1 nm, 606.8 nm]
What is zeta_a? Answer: 0.32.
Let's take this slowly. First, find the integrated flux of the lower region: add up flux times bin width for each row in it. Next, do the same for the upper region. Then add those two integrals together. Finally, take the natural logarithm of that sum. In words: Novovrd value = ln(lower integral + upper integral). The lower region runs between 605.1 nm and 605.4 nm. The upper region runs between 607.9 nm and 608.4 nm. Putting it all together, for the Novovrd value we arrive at 1.6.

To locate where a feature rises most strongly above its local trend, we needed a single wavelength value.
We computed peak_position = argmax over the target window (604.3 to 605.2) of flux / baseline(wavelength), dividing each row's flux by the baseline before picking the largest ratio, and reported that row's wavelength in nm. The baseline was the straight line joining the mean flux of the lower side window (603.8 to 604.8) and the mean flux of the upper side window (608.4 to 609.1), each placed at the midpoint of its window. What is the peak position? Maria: 604.465 nm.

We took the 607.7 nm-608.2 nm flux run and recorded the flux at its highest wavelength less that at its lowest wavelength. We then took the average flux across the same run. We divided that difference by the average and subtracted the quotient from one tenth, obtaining 0.12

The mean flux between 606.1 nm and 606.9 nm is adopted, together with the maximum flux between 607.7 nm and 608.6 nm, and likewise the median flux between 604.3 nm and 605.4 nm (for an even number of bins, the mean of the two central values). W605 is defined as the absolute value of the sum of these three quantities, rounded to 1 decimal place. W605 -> 19.5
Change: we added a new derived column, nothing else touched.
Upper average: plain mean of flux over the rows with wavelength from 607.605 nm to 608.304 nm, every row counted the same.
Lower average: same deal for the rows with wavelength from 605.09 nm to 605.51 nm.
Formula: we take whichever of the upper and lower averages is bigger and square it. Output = 37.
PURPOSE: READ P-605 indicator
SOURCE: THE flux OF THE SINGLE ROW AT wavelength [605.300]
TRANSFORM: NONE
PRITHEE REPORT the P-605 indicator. 5.703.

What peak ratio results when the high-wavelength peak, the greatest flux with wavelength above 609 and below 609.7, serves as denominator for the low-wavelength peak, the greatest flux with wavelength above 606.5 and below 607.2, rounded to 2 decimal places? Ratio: 1.05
